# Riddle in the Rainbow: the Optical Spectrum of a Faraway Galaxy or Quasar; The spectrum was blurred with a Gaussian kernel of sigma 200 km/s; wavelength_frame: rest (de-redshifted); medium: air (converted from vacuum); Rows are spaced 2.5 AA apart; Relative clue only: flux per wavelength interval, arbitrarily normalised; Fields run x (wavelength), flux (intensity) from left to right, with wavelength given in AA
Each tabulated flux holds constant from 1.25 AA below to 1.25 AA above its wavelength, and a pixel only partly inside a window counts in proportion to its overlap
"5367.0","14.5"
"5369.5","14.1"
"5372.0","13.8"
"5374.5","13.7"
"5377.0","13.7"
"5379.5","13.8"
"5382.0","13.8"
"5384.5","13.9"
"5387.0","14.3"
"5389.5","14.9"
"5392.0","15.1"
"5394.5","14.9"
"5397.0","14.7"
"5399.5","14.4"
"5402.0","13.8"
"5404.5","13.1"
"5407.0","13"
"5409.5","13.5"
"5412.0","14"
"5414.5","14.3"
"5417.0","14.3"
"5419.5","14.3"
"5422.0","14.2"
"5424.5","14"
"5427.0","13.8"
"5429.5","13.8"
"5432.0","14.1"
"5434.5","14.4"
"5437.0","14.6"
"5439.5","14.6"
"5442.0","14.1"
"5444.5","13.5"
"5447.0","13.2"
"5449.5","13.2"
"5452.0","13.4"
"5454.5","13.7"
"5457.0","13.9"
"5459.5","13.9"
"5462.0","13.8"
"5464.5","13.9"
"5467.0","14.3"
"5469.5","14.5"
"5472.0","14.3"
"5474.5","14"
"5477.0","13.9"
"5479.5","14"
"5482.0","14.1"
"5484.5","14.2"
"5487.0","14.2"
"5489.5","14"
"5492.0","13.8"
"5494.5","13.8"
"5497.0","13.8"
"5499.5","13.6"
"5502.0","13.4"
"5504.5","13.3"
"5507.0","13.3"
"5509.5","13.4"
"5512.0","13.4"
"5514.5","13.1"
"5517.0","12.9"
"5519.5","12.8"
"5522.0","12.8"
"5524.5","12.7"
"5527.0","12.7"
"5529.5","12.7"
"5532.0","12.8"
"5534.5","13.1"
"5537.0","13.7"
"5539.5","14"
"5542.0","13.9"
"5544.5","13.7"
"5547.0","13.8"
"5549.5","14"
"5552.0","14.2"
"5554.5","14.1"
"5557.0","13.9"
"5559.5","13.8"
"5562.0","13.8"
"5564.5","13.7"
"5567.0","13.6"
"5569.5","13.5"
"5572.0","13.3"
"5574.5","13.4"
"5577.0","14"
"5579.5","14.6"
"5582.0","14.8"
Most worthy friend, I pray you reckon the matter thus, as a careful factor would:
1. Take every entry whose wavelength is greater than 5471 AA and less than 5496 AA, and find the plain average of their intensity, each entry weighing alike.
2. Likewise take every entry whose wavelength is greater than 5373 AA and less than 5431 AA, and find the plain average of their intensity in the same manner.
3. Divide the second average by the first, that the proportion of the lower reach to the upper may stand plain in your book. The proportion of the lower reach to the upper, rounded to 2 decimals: 1.00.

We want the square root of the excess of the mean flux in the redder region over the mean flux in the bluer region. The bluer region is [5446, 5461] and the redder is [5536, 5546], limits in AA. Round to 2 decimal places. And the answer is 0.52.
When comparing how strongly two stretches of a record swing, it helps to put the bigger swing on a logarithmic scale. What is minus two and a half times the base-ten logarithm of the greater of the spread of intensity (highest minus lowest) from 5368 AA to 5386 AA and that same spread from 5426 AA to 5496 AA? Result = -0.37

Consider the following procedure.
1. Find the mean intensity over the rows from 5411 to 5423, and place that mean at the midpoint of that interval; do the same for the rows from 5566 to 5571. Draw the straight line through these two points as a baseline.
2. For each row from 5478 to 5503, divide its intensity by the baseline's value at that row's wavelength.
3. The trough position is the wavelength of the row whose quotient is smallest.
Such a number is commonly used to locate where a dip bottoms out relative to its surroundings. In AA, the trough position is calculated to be 5502.0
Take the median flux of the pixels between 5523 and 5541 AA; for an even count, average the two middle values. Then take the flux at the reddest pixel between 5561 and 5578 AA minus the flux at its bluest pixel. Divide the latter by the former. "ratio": 0.02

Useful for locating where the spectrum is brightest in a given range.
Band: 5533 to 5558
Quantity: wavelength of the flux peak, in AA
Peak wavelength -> 5552.0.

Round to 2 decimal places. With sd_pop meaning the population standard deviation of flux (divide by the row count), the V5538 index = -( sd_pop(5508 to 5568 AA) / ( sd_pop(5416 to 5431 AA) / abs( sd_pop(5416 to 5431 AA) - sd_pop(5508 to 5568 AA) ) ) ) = -0.68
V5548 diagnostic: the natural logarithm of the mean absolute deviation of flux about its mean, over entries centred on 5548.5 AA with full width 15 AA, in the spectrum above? -1.90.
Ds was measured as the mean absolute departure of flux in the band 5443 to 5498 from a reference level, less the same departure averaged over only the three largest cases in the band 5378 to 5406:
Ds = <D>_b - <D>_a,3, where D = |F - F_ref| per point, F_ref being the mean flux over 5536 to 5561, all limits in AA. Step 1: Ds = -0.81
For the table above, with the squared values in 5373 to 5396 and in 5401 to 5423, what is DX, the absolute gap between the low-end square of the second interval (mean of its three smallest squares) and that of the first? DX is 14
